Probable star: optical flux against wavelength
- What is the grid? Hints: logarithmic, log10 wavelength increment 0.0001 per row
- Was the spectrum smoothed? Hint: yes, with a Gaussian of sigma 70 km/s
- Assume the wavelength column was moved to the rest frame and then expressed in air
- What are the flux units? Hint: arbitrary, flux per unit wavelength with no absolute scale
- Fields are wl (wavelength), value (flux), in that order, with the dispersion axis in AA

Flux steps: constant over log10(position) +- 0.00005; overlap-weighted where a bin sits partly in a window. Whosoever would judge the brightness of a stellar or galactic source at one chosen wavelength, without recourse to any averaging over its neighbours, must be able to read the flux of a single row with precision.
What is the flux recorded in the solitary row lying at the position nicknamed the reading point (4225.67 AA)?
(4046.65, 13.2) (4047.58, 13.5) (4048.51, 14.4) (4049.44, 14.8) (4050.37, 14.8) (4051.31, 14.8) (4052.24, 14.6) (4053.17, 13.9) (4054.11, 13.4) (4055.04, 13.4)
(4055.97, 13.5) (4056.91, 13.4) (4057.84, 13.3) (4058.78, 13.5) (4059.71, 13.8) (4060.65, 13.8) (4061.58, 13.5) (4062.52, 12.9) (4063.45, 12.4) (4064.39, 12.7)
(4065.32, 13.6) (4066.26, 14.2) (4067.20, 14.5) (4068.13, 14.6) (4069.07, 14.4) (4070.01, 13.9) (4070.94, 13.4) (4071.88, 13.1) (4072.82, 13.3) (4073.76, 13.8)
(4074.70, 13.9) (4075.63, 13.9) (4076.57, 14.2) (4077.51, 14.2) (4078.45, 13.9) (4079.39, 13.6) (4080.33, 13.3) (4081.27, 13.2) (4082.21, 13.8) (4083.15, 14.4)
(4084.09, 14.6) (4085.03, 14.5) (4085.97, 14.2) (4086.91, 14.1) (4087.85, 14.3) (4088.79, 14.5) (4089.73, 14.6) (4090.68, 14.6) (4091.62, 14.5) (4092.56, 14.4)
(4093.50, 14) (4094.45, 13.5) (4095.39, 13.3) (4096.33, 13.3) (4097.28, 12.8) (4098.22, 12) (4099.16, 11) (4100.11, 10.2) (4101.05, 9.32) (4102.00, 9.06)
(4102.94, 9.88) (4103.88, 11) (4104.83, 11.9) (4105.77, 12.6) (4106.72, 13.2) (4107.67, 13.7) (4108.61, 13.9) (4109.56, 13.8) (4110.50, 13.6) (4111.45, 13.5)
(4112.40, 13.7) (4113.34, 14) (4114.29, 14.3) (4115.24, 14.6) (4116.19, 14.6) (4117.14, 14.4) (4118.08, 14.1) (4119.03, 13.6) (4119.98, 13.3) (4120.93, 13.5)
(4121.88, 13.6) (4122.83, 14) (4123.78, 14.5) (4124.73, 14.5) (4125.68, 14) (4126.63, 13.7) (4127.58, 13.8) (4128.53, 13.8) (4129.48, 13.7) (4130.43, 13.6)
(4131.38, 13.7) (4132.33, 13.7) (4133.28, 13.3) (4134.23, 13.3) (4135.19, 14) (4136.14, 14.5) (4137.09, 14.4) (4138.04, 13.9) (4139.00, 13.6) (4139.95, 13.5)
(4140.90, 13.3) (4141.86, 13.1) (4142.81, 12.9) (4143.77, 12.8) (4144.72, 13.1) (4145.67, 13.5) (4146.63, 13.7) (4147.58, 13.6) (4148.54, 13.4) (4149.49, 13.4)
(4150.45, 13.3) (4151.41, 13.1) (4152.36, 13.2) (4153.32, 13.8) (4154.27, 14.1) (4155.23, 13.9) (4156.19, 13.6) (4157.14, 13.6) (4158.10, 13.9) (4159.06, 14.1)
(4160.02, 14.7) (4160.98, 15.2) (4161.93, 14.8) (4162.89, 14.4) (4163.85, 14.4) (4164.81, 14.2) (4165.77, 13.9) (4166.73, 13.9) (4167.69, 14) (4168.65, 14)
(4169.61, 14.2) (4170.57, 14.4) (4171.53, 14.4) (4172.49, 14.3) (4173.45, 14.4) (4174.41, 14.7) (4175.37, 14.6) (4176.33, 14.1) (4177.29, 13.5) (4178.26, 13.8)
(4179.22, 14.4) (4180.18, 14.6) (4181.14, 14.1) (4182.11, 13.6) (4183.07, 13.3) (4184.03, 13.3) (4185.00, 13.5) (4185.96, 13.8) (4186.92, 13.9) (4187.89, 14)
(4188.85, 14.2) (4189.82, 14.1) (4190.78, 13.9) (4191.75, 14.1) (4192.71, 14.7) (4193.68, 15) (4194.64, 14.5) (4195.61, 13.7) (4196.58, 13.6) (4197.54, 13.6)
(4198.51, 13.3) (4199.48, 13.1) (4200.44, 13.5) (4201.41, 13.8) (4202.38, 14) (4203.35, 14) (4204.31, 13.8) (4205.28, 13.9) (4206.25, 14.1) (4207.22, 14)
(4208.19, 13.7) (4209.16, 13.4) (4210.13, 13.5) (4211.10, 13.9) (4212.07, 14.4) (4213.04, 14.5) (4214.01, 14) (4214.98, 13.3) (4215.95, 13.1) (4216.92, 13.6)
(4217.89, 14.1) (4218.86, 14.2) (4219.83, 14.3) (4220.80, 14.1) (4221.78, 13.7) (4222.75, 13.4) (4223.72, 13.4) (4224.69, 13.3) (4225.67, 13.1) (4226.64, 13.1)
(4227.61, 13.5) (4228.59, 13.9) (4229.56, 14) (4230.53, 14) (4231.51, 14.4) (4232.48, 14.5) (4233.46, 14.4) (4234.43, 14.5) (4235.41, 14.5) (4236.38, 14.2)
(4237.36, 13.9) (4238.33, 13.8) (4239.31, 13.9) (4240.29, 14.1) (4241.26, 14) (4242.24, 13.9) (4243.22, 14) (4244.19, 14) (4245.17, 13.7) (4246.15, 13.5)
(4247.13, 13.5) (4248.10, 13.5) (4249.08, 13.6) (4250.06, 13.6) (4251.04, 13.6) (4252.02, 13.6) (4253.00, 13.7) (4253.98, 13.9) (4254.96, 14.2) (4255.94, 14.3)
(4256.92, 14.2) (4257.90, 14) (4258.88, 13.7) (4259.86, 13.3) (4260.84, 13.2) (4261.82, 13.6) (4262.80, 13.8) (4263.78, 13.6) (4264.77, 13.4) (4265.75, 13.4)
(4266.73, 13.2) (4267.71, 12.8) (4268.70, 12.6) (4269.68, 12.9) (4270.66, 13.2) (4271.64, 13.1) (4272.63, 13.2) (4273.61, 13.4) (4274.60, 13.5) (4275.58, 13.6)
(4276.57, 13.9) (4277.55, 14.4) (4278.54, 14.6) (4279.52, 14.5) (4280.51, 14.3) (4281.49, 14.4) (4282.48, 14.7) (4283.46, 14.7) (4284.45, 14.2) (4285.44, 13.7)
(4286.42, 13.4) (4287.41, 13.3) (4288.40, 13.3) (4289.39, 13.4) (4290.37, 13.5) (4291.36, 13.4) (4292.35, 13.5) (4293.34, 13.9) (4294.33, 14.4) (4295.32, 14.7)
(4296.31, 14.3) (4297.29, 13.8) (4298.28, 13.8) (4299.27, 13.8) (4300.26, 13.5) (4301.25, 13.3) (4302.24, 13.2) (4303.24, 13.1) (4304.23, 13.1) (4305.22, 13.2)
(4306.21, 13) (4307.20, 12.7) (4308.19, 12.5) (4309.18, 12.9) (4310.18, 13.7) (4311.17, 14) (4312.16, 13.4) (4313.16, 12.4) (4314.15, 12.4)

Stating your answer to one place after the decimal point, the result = 13.1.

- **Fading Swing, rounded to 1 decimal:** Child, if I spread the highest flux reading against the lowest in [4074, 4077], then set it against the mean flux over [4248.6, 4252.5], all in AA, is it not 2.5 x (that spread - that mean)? -33.2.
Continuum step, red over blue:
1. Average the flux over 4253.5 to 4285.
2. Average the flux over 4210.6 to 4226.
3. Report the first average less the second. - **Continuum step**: 0.0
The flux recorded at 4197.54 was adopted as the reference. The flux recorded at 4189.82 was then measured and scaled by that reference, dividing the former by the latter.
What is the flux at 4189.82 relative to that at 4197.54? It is 1.04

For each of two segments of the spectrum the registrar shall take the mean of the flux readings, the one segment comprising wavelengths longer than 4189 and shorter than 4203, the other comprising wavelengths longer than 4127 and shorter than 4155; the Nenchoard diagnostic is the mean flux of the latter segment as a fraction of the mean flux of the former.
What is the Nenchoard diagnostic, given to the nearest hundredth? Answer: 0.97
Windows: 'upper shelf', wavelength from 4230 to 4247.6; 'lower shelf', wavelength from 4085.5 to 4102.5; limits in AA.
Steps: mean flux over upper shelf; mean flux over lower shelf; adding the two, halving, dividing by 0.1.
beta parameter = 135.1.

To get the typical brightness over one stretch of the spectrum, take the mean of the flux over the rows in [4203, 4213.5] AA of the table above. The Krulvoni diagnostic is 13.9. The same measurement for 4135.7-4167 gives 13.8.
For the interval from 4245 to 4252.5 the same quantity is 13.6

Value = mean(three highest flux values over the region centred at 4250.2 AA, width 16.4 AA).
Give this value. 14.2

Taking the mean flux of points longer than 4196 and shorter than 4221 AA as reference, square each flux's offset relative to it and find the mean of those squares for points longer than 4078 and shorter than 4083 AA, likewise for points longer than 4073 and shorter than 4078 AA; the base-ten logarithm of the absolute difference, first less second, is -1.2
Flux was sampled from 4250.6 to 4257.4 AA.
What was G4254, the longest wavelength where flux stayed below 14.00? 4253.98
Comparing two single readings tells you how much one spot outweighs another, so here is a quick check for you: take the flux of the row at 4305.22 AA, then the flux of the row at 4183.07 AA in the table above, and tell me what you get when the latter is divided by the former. 1.01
